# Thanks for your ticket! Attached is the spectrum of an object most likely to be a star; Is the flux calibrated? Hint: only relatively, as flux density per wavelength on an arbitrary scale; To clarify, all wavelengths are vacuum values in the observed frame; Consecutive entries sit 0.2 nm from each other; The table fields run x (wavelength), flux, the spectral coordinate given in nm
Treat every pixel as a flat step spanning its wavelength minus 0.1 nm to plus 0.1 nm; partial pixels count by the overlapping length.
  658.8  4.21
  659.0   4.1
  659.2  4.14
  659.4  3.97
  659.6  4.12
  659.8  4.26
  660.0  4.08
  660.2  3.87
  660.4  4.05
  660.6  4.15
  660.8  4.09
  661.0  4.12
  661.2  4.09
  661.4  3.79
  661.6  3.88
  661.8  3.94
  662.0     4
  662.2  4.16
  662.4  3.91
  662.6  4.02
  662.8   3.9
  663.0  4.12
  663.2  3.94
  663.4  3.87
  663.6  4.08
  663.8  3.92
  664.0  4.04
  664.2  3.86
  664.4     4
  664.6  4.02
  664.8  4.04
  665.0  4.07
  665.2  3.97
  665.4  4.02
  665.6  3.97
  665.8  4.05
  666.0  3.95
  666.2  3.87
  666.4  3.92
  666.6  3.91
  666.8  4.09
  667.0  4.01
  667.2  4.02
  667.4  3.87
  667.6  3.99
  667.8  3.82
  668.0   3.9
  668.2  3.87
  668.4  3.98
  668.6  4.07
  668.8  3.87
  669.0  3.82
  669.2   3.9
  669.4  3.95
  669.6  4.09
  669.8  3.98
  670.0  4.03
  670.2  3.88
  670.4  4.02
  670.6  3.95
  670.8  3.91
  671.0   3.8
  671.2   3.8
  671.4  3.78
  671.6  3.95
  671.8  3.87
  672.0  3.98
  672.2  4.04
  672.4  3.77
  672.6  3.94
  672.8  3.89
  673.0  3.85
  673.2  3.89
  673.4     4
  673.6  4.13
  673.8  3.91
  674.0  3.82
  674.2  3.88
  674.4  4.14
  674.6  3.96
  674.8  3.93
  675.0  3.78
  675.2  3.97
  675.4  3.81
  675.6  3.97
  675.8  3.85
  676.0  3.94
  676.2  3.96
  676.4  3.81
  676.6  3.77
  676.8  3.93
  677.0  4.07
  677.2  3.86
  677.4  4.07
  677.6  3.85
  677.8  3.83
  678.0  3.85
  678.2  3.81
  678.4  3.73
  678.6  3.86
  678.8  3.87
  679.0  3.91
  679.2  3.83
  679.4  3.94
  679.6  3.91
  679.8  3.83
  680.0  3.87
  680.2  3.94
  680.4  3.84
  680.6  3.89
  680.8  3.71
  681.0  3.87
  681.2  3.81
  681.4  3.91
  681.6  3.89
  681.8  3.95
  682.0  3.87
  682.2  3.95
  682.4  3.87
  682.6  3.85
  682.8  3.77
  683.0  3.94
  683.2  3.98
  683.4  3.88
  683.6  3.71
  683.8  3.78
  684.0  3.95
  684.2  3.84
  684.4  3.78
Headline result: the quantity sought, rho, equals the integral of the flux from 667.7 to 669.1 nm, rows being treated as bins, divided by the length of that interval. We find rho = 3.90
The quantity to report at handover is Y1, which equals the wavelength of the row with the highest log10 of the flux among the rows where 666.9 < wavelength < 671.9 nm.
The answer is 669.6 nm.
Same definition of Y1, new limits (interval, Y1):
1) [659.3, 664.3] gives 659.8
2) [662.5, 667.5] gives 663.0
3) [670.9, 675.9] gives 674.4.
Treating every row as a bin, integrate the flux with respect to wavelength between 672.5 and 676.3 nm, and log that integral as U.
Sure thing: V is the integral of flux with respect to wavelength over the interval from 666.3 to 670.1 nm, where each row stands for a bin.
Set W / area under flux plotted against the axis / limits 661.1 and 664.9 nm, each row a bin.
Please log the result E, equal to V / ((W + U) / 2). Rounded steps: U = 14.9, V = 15.0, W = 15.1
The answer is 1.00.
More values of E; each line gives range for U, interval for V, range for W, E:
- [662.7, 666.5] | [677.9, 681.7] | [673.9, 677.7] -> 0.98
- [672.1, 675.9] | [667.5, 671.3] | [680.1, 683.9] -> 1.01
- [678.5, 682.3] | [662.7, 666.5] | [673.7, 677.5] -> 1.02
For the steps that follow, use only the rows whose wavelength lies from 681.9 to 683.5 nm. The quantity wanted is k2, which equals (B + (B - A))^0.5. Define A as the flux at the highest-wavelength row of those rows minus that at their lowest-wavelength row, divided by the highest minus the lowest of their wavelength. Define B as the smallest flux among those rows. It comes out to 2.745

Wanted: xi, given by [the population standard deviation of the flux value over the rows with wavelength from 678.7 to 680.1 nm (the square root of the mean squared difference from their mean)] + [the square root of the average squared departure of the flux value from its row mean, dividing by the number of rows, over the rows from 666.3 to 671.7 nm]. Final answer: 0.13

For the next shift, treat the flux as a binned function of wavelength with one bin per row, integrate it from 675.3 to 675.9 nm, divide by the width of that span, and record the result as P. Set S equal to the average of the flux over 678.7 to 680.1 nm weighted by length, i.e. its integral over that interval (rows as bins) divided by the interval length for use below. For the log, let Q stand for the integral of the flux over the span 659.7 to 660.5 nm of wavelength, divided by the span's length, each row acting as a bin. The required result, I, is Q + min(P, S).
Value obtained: 7.94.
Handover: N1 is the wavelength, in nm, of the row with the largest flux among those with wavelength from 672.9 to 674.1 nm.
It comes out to 673.6 nm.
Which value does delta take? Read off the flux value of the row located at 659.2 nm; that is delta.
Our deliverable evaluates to 4.14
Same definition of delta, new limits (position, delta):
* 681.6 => 3.89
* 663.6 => 4.08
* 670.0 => 4.03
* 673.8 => 3.91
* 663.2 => 3.94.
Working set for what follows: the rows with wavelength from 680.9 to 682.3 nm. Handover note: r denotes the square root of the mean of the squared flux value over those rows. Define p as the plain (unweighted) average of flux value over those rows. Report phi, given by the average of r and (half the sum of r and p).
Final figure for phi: 3.89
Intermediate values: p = 3.89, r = 3.893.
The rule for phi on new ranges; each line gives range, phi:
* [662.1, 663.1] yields 4.02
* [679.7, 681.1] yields 3.85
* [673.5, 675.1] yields 3.95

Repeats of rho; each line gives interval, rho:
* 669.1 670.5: 3.98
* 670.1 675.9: 3.91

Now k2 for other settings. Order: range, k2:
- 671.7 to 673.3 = 2.743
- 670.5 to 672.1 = 2.746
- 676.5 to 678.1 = 2.735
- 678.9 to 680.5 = 2.777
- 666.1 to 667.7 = 2.767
